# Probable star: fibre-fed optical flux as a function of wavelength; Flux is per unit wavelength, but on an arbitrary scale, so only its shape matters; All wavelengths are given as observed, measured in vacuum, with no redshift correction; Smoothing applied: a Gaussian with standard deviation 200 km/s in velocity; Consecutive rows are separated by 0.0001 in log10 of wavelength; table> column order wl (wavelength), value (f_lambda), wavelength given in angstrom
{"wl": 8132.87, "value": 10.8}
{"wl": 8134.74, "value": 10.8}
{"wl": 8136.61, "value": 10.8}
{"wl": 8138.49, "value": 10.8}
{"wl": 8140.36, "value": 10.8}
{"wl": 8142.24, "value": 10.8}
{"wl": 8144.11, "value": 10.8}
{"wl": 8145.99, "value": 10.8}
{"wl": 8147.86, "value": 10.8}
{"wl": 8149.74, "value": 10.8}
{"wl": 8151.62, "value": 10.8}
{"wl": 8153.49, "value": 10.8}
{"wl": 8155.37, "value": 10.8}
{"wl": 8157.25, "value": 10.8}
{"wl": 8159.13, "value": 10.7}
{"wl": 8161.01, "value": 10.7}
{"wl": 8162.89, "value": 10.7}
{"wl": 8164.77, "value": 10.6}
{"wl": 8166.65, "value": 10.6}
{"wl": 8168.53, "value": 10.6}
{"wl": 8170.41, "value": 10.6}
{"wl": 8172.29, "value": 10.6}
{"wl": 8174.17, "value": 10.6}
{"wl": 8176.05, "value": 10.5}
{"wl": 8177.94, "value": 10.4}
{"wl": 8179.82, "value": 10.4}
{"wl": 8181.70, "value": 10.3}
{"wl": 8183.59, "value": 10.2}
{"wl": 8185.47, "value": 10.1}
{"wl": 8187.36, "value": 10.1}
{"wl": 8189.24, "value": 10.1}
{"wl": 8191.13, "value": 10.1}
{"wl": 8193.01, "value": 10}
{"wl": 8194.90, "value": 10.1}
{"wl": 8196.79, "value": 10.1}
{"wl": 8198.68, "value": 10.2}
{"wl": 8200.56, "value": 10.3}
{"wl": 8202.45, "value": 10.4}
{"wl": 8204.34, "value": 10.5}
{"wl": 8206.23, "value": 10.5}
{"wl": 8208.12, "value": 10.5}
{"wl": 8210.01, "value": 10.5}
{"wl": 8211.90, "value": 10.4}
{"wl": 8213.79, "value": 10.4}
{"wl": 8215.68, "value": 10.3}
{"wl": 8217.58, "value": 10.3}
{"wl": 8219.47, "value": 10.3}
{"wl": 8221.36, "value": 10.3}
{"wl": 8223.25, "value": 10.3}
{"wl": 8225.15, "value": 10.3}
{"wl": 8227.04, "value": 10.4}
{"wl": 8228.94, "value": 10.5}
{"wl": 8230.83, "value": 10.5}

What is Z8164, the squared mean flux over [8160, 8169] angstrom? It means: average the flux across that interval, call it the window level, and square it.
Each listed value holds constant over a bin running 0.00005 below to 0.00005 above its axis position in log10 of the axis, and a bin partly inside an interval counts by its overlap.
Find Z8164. 113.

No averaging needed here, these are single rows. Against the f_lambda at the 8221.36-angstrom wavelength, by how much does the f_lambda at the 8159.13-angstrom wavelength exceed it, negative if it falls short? 0.40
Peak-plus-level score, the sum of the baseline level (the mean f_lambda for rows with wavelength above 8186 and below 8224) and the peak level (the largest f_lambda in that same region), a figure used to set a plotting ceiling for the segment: 20.8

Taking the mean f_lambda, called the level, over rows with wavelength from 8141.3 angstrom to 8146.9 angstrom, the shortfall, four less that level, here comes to -6.80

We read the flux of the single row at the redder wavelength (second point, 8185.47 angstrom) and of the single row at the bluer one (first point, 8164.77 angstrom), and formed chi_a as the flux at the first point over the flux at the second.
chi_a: 1.050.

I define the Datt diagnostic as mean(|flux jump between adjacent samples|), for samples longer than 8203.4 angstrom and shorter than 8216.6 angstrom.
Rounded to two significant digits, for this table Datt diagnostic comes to 0.033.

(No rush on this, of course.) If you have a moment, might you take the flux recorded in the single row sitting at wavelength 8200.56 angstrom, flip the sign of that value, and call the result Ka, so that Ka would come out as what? -10.3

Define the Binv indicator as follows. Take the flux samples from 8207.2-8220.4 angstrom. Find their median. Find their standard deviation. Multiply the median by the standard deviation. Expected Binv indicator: 0.9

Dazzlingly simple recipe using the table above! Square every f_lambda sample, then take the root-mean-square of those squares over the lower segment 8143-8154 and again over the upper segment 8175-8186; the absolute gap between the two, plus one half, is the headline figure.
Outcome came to 10.7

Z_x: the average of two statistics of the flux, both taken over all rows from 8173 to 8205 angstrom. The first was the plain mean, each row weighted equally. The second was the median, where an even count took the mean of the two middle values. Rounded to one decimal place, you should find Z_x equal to 10.2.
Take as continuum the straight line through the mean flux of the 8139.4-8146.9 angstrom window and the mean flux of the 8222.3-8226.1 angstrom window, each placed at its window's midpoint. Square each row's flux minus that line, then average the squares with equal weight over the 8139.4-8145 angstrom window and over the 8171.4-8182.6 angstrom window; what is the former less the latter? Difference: -0.024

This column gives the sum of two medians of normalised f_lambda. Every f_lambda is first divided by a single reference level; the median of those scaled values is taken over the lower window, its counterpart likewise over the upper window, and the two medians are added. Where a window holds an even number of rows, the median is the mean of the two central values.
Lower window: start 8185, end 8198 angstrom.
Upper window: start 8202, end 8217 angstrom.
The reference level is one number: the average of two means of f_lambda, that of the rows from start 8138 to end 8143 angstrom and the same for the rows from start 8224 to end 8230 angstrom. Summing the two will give 1.94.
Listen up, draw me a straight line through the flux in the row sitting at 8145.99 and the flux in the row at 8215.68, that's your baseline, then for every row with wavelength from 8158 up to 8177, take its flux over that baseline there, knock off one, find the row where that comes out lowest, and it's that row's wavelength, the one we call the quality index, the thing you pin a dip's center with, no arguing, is 8176.05 angstrom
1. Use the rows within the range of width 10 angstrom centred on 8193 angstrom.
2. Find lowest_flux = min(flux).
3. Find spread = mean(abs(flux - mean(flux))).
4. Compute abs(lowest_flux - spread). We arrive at 10.0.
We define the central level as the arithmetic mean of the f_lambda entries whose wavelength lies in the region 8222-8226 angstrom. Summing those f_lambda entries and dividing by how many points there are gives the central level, 10.3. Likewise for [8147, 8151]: 10.8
